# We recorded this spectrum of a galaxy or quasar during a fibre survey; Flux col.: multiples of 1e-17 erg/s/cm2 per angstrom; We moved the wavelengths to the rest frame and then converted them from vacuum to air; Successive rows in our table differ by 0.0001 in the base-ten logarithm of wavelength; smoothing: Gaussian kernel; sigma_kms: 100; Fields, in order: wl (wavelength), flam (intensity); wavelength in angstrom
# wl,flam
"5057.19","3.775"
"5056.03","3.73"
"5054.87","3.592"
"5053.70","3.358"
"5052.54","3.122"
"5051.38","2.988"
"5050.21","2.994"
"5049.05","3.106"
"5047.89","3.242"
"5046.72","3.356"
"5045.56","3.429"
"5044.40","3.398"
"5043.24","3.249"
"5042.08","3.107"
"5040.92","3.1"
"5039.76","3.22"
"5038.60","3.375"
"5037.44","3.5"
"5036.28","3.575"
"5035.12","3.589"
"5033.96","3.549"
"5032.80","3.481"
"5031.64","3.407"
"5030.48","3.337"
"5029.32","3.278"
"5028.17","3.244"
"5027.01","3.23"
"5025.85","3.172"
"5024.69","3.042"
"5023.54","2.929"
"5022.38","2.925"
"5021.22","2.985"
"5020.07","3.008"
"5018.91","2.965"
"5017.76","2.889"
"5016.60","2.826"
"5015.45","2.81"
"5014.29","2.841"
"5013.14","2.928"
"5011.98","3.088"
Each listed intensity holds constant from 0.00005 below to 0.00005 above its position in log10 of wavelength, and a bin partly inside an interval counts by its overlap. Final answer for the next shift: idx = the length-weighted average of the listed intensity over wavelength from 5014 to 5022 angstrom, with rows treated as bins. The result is 2.91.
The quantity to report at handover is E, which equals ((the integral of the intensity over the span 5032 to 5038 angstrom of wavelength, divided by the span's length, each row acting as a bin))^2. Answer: 12.5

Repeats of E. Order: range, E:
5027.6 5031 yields 10.8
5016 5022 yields 8.6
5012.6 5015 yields 8.3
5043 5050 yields 10.8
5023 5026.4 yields 9.3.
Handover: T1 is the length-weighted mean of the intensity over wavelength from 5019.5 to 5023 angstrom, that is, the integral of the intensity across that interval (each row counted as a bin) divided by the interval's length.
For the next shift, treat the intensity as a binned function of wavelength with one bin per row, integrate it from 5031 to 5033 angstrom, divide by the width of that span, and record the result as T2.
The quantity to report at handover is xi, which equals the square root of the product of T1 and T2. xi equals 3.19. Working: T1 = 2.97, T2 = 3.43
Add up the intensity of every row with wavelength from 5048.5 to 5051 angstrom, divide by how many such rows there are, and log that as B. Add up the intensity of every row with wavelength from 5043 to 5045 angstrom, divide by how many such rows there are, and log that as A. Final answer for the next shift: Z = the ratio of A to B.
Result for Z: 1.09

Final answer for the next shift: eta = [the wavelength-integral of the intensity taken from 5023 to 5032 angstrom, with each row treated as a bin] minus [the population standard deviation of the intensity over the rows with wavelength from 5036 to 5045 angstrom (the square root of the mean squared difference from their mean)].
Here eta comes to 28.7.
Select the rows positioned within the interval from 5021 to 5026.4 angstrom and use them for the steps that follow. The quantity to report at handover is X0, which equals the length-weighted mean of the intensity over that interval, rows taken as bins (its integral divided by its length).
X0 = 3.01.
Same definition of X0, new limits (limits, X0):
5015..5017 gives 2.82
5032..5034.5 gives 3.50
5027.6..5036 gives 3.42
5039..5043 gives 3.16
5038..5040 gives 3.31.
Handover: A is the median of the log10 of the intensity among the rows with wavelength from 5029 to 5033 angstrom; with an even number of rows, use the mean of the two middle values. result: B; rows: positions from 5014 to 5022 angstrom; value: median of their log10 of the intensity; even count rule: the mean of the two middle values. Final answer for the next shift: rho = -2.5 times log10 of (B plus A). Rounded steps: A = 0.53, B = 0.461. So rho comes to 0.01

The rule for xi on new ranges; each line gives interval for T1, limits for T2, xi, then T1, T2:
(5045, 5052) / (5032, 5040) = 3.33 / 3.18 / 3.48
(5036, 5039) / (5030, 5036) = 3.48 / 3.48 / 3.48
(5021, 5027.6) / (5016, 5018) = 2.95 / 3.05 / 2.85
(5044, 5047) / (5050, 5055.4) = 3.31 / 3.40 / 3.22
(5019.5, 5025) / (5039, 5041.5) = 3.08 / 2.98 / 3.18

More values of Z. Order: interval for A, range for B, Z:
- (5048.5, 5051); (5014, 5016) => 1.08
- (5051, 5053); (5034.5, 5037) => 0.85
